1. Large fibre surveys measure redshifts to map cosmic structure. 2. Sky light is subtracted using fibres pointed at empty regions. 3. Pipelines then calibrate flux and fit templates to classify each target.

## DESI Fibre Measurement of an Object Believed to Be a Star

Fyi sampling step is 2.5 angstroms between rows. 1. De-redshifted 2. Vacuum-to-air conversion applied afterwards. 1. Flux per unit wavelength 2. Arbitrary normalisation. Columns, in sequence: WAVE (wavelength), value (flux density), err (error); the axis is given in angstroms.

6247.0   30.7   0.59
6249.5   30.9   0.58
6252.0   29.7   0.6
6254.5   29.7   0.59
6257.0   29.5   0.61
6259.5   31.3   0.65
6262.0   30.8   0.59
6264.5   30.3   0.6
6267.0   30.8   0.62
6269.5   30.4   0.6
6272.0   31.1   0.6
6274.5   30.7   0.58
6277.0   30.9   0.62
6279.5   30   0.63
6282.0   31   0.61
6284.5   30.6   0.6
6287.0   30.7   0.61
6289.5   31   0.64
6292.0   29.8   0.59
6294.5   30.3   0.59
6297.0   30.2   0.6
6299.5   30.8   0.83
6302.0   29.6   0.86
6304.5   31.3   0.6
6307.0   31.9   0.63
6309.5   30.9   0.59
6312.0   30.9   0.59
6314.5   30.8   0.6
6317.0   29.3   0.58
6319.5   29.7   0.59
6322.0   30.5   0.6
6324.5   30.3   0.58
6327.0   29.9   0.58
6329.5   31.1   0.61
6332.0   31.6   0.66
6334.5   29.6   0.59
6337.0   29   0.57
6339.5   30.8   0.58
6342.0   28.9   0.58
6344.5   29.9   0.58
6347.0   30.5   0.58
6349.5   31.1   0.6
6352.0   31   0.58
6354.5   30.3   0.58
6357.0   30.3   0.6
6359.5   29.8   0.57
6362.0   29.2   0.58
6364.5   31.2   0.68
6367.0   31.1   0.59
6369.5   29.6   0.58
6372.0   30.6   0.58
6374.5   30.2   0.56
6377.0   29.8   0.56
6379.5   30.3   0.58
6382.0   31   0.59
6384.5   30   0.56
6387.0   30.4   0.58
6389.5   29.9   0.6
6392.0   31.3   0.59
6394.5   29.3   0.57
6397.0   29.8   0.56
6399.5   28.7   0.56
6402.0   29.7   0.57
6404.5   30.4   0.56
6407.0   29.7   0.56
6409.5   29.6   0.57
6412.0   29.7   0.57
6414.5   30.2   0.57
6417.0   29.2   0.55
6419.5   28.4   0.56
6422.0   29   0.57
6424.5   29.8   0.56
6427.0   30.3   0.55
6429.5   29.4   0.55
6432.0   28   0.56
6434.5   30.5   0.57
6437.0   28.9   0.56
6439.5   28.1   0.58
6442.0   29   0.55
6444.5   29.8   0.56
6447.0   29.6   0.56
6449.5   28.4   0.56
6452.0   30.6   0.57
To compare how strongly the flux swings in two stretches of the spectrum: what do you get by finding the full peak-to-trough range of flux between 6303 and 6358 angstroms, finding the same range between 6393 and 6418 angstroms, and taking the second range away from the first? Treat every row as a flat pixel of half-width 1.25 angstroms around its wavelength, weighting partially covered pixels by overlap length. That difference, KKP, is 1.3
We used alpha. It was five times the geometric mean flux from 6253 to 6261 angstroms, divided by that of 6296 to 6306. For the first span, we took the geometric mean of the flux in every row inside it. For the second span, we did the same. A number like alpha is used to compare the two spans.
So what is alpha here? 4.95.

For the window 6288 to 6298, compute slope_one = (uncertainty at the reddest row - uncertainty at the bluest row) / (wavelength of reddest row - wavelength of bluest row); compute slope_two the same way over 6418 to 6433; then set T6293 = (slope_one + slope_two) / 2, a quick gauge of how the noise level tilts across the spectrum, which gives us -0.0027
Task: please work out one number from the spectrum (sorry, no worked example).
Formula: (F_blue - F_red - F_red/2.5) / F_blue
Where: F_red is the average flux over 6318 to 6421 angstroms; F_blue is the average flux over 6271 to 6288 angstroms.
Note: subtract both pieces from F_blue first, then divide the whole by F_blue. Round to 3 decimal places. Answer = -0.371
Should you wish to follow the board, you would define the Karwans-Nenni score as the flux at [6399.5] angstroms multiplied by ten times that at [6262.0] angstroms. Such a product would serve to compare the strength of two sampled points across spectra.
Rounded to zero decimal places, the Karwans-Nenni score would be 8840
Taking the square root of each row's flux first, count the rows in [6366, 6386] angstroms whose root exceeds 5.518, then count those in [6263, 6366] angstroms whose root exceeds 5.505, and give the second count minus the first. 20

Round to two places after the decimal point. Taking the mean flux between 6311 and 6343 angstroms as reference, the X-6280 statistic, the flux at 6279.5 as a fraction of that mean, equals 0.99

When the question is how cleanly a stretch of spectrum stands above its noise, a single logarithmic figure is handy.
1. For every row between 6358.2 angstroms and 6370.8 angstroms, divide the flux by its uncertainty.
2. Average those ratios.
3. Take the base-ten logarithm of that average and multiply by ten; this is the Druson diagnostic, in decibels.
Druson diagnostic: 17.0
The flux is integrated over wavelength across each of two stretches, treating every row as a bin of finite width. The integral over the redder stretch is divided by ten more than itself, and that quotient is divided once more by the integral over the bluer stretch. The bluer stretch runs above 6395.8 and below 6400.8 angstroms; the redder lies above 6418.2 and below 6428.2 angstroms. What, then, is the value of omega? 0.0066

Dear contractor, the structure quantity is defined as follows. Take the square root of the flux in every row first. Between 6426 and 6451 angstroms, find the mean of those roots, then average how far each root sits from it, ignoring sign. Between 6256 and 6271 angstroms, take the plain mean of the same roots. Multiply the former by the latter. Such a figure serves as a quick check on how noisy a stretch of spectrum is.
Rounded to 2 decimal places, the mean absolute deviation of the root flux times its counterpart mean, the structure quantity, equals 0.37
